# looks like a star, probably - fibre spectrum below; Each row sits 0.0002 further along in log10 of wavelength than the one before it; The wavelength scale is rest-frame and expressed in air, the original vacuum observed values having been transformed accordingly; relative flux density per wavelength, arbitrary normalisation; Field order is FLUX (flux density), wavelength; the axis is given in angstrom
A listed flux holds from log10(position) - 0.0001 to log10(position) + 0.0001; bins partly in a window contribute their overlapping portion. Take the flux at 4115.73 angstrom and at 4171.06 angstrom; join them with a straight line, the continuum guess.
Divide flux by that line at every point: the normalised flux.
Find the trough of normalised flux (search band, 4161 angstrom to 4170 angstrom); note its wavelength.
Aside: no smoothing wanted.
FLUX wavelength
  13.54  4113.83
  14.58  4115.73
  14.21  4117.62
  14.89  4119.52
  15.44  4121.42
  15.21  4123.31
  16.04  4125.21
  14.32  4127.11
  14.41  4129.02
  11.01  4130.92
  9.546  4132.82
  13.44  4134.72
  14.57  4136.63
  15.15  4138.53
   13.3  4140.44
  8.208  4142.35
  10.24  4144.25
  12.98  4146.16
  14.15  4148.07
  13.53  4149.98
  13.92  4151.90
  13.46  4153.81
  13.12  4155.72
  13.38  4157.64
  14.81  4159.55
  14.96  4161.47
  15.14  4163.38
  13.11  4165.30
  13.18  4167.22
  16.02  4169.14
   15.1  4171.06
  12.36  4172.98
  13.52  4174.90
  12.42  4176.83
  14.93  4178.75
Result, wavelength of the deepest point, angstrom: 4165.30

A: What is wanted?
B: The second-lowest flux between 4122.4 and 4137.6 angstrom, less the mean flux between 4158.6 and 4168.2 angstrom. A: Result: -3.2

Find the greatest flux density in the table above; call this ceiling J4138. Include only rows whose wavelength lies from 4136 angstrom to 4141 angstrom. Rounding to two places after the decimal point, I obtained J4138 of 15.15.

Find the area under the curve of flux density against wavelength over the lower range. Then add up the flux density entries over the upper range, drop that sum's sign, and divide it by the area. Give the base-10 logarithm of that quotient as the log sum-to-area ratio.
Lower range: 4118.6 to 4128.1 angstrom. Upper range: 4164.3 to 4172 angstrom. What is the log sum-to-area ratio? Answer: -0.40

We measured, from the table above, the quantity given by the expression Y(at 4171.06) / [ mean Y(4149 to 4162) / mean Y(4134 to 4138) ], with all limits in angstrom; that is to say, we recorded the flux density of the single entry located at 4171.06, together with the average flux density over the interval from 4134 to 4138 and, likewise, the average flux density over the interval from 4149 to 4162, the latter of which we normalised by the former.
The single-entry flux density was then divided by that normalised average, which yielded 15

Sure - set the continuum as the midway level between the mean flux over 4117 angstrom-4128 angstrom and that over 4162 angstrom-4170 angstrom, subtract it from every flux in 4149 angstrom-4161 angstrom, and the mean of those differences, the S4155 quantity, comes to -1.0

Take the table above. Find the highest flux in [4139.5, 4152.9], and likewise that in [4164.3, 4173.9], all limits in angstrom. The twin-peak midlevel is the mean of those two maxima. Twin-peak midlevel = 15.1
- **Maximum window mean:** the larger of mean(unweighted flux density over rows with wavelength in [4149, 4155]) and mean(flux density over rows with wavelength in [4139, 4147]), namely 13.6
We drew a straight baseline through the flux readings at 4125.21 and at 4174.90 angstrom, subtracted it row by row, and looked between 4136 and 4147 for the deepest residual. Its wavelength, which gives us 4142.35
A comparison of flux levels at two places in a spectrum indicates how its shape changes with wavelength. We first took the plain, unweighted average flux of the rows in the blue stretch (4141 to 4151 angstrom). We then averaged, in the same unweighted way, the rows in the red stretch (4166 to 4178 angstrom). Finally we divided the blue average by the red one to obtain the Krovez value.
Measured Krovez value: 0.86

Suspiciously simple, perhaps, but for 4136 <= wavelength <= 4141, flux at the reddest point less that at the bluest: -1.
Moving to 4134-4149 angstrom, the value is 1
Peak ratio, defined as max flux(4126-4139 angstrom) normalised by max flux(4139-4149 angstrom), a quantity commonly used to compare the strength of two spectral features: 1.07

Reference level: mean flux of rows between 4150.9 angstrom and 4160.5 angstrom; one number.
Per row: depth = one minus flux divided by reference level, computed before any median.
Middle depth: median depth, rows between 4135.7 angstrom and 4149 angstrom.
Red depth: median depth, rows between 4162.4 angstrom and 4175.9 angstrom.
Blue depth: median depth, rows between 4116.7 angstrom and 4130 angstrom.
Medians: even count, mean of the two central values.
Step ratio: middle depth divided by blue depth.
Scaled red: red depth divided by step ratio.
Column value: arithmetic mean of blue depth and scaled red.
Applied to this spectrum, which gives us -0.063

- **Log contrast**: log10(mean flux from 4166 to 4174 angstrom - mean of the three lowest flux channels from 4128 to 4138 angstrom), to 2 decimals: 0.45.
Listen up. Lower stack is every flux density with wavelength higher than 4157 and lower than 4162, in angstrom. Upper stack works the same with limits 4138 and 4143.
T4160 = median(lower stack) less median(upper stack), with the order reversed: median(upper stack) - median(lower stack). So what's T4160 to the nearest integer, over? -2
